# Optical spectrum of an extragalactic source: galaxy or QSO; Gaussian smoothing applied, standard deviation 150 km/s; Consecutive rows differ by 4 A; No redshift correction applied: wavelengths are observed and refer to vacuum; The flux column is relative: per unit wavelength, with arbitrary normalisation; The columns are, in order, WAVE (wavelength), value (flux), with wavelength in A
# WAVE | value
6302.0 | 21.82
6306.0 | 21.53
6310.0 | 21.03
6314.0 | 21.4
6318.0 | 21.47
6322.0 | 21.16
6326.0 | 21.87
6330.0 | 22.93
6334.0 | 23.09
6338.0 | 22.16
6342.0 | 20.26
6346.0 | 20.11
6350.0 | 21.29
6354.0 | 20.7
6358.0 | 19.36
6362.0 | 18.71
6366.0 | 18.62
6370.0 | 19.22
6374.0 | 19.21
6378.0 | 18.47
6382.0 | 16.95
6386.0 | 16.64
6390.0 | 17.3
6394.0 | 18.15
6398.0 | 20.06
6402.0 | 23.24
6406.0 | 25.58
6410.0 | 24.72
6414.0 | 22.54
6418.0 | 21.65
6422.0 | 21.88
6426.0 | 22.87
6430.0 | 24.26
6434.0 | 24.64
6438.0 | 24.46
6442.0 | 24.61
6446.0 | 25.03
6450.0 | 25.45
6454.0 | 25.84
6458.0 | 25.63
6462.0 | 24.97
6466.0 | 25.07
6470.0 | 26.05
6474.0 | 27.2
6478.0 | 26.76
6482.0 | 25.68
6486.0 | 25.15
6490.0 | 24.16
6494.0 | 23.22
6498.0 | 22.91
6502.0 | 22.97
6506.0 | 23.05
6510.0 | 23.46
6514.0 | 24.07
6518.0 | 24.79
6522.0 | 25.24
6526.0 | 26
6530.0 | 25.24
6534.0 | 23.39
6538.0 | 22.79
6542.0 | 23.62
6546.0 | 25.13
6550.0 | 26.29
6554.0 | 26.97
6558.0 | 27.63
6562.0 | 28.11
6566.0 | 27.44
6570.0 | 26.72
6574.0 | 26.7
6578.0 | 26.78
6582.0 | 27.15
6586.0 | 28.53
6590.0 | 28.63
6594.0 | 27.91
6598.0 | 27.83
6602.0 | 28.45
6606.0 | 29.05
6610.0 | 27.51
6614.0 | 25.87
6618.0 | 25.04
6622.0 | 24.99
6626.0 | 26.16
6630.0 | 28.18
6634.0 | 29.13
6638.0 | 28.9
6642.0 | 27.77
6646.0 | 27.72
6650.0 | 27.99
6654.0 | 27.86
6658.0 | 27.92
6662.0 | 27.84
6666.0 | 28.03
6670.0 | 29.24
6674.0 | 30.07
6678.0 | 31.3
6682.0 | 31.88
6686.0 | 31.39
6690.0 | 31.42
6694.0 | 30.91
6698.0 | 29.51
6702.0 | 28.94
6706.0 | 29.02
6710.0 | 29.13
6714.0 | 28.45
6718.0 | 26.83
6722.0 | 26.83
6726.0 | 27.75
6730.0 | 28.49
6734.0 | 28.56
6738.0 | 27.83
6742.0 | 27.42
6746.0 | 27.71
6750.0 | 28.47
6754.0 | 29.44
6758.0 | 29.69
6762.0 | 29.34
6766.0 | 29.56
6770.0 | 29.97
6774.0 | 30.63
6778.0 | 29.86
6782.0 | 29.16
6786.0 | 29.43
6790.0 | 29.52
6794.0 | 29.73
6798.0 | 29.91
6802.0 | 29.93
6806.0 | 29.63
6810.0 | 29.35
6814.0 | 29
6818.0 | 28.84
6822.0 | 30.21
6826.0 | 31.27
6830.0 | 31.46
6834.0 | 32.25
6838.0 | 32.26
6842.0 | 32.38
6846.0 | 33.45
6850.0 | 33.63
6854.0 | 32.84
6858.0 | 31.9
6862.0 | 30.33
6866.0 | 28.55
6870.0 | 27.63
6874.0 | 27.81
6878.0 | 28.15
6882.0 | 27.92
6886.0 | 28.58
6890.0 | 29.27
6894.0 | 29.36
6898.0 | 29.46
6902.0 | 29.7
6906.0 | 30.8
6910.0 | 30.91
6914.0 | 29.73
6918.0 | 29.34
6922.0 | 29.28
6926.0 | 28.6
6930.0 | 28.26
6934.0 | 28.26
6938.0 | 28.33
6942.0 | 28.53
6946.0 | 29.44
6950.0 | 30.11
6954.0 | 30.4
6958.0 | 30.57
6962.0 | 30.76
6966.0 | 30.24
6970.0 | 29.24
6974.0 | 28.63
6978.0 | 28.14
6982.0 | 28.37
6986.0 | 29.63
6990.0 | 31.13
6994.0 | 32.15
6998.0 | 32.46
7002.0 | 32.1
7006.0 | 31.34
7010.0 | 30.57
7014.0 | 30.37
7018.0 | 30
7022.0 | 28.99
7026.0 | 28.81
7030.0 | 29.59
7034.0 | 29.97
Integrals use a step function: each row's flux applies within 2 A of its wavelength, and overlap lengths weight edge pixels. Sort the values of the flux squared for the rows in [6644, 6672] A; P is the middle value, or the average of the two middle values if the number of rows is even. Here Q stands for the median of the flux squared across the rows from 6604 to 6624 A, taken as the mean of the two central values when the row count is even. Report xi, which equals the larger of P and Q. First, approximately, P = 780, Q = 669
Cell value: 780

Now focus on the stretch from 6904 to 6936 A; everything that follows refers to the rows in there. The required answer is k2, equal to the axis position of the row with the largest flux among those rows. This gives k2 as 6910.0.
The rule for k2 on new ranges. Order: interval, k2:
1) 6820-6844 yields 6842.0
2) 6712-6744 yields 6734.0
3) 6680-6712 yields 6682.0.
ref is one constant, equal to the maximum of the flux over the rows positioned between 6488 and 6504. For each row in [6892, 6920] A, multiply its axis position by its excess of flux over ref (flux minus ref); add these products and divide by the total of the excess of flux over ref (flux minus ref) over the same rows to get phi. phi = 6906.2 A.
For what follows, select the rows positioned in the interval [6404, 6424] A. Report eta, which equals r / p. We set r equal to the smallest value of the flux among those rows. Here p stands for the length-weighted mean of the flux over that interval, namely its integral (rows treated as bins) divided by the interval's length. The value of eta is 0.930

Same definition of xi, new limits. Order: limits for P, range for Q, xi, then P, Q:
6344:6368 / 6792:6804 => 895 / 390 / 895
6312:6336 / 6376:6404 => 470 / 470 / 329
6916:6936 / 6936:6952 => 840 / 818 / 840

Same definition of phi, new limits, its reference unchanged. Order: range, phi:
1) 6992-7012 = 7001.5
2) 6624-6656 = 6640.4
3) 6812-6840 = 6827.5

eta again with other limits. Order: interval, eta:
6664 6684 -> 0.931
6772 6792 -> 0.981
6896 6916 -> 0.978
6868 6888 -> 0.986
